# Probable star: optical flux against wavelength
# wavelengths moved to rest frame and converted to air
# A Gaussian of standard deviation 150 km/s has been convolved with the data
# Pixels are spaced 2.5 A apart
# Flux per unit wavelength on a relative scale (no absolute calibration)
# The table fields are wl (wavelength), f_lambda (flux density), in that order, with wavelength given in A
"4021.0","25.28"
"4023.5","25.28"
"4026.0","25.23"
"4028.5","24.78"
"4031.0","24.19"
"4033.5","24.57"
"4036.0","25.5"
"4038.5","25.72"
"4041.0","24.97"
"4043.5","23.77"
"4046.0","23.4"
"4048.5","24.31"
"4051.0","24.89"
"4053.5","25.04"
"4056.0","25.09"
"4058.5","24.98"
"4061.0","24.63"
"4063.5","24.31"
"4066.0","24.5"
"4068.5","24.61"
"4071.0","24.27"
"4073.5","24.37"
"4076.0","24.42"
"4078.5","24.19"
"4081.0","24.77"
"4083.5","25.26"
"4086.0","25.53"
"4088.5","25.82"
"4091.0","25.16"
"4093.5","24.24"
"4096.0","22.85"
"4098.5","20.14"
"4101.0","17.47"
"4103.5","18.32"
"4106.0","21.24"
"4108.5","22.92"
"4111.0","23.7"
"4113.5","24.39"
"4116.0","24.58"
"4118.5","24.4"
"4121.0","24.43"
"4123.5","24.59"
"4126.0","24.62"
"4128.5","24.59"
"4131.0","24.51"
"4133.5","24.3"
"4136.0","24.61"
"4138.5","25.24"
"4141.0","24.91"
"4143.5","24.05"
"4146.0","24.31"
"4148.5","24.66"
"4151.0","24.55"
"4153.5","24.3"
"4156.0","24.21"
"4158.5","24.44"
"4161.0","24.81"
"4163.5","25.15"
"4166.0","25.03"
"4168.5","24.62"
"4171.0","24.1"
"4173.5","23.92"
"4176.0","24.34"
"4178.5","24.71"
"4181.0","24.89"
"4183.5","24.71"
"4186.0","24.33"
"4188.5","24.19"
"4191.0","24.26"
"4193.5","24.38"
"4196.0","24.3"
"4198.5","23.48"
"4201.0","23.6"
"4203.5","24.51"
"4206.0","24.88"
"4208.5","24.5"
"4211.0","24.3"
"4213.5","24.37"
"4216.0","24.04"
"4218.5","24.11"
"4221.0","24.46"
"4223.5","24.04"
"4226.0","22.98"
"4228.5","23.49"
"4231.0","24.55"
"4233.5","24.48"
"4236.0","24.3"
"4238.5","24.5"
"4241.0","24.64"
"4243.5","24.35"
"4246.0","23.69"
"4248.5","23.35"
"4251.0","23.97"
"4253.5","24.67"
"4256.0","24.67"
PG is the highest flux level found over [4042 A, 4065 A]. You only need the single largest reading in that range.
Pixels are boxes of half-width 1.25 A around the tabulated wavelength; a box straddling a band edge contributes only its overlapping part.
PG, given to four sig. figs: 25.09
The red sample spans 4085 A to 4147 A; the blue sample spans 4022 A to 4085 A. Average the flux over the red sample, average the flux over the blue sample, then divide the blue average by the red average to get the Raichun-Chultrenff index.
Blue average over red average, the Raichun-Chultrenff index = 1.04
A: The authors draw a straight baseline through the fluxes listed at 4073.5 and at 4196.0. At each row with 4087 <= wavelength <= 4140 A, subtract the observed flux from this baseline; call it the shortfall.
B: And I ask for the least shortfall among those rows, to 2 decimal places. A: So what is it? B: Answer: -1.46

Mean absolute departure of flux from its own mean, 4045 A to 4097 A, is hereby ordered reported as 0.49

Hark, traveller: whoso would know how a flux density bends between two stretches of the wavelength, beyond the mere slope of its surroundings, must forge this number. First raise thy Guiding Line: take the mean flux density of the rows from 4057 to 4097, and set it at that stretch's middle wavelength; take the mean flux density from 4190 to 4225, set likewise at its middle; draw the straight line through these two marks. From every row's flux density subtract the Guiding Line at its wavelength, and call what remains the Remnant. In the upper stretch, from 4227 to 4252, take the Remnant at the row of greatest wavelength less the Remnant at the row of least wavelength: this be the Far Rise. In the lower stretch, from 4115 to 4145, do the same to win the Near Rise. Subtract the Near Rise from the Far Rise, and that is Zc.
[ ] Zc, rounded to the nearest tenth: 1.0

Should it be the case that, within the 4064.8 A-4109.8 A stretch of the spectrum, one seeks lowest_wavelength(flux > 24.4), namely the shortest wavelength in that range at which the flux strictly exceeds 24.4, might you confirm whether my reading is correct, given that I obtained 4066.0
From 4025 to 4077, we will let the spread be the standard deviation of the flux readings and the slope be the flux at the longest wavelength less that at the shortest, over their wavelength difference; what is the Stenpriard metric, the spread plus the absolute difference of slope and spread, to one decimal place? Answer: 1.1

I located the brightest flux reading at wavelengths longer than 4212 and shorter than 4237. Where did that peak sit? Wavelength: 4231.0 A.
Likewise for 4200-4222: 4206.0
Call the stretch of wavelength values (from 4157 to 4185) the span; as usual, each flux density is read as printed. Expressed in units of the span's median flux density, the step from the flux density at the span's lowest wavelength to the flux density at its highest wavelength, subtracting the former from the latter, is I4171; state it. 0.011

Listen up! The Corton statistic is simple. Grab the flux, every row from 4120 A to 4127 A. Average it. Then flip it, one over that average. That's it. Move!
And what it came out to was 0.0407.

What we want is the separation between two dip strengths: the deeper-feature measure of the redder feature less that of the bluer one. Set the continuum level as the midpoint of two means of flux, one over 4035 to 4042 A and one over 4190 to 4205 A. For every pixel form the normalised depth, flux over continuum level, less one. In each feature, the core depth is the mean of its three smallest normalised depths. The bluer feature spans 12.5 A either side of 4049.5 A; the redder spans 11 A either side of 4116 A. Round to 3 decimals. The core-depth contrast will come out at -0.049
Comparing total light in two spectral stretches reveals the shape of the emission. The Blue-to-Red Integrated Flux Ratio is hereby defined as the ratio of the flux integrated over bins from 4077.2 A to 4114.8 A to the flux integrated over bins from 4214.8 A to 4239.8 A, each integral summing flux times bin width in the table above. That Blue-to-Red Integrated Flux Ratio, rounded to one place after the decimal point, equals 1.4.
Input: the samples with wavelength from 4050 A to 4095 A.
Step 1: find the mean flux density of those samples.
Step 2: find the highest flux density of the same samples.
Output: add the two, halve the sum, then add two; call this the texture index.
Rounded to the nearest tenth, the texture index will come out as 27.3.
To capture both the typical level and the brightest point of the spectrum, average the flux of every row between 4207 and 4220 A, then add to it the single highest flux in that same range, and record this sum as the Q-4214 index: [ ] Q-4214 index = 48.8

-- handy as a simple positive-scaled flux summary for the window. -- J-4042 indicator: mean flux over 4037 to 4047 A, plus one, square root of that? 5.05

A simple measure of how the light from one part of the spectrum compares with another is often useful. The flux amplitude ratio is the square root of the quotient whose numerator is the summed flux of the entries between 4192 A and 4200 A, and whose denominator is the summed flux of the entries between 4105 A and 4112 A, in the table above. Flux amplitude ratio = 1.03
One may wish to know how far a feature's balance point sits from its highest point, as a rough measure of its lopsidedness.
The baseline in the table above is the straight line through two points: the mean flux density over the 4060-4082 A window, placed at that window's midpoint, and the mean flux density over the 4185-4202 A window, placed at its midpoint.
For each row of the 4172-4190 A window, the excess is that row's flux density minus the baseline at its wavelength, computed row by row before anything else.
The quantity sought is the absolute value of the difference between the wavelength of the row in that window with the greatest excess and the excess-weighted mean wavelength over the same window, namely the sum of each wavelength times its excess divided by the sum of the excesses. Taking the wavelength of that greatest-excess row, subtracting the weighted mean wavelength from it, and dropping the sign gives 1.1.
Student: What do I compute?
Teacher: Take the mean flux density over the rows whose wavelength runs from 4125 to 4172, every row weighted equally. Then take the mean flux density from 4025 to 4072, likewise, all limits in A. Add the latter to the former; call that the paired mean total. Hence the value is 49.3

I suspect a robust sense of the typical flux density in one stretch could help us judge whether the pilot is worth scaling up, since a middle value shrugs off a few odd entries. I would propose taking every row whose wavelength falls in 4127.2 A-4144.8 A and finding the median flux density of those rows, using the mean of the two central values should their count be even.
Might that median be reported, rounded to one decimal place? 24.6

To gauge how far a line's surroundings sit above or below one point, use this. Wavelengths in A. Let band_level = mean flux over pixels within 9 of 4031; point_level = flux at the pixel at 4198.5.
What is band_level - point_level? 1.6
